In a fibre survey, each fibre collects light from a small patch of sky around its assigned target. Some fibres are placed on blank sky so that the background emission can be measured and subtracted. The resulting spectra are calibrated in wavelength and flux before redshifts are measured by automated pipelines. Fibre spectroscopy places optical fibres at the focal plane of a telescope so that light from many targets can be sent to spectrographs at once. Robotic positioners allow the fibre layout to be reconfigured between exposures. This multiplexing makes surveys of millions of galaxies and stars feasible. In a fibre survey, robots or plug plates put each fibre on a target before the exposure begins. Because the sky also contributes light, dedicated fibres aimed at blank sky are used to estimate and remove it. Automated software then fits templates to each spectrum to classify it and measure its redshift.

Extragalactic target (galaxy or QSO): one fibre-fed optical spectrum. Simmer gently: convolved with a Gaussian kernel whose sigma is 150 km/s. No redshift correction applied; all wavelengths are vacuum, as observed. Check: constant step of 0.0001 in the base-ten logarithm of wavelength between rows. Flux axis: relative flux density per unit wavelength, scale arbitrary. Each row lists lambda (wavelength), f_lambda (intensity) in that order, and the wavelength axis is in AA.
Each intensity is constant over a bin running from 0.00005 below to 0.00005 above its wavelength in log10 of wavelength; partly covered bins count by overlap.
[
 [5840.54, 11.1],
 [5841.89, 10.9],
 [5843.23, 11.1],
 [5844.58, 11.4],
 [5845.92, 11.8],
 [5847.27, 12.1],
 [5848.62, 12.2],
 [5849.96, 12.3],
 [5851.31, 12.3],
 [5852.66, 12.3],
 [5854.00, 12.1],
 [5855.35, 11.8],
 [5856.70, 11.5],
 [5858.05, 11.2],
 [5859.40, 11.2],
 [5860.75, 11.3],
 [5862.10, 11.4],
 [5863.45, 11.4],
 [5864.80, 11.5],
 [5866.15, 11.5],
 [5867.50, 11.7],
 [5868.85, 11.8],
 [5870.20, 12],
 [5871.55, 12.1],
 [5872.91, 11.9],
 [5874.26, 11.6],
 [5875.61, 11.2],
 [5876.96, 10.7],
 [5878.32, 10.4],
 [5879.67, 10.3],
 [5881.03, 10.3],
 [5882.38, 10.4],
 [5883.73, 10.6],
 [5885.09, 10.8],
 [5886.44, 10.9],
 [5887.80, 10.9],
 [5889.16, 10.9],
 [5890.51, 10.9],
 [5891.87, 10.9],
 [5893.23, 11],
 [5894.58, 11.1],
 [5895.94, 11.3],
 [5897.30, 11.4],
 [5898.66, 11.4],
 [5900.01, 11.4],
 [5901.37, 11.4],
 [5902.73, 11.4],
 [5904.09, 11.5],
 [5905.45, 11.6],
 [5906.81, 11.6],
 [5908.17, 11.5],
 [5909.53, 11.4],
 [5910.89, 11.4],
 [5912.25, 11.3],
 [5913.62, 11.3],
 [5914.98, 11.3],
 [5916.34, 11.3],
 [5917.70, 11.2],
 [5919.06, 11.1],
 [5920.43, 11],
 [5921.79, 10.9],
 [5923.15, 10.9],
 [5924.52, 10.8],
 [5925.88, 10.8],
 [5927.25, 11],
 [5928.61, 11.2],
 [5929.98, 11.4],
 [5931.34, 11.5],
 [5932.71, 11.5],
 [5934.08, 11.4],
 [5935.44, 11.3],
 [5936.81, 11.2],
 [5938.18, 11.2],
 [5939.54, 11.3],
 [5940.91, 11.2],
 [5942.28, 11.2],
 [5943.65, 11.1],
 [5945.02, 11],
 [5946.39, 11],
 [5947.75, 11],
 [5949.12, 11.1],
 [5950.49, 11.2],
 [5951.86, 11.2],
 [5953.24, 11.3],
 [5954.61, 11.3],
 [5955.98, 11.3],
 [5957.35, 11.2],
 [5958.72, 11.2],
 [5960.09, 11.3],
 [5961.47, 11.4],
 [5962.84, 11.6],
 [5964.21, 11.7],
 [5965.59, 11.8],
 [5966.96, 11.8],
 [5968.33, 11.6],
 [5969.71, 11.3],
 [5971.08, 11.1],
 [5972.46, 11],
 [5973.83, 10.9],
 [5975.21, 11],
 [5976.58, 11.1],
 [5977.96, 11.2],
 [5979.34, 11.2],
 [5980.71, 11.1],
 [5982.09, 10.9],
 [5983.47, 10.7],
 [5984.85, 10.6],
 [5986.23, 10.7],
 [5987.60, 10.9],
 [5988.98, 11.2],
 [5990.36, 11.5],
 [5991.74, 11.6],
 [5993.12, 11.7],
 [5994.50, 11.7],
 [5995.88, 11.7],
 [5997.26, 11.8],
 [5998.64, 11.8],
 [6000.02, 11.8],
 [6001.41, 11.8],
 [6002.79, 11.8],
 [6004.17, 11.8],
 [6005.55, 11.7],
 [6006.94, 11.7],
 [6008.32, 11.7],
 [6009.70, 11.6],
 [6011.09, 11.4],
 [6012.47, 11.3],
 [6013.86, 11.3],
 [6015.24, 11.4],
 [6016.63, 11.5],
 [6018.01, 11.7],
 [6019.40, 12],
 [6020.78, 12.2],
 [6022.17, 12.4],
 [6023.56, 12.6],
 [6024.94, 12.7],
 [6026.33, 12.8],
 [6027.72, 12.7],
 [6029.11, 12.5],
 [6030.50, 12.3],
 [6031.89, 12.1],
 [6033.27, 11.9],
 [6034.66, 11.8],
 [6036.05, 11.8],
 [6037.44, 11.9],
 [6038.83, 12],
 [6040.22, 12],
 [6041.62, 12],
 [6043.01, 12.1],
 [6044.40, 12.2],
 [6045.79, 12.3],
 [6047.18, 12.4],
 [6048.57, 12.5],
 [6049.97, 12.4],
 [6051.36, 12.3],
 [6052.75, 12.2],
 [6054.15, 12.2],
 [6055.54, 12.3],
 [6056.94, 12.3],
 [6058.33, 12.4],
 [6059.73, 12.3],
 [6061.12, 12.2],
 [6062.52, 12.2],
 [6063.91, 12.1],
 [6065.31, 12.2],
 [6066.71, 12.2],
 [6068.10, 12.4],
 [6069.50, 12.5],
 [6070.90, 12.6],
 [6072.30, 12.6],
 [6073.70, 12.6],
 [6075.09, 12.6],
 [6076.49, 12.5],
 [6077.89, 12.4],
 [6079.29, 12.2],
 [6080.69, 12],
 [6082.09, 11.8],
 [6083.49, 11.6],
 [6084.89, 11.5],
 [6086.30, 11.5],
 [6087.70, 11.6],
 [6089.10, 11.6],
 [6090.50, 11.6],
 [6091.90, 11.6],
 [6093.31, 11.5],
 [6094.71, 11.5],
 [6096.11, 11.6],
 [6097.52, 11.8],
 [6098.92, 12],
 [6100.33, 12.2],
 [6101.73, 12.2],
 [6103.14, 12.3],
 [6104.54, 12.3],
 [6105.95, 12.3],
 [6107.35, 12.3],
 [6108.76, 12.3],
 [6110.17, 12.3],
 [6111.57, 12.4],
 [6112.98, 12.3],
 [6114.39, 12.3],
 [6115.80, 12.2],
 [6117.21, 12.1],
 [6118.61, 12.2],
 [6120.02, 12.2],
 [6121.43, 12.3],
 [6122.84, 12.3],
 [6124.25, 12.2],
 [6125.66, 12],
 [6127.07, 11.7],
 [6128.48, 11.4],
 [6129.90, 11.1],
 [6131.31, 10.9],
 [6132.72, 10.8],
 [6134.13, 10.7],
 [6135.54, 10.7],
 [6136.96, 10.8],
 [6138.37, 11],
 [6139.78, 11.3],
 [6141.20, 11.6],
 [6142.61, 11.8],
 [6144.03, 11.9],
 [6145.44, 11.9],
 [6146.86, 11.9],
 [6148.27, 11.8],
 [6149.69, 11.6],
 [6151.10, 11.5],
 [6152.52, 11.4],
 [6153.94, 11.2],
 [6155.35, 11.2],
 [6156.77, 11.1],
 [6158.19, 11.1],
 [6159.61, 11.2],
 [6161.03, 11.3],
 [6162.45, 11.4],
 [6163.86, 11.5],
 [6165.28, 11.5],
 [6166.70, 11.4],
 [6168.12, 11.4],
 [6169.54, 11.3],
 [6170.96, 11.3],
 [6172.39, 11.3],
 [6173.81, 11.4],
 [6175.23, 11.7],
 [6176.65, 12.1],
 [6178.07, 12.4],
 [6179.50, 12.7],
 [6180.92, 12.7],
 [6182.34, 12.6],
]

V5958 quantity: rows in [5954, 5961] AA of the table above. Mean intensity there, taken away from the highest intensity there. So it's 0.04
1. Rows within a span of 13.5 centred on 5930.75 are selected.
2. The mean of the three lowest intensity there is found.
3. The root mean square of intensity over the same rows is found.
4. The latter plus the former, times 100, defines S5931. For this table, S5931 2208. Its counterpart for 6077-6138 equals 2257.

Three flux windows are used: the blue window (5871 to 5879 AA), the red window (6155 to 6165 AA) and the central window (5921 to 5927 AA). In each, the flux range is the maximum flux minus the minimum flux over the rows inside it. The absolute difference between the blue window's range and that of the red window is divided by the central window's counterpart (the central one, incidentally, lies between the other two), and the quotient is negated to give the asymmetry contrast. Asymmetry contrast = -13.0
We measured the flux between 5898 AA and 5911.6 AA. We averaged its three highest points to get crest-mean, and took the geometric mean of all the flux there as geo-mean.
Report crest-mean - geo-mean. 0.11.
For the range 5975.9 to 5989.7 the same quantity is 0.24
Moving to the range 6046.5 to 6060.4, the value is 0.10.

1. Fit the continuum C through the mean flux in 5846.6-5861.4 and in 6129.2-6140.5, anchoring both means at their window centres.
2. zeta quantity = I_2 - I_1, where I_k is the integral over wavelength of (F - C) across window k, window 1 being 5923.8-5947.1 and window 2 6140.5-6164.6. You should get 25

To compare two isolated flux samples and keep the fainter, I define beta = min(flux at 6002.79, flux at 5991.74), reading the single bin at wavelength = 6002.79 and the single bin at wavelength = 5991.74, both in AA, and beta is 11.6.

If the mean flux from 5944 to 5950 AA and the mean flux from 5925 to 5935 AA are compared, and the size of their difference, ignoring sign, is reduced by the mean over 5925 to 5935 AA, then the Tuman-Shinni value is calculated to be -11.0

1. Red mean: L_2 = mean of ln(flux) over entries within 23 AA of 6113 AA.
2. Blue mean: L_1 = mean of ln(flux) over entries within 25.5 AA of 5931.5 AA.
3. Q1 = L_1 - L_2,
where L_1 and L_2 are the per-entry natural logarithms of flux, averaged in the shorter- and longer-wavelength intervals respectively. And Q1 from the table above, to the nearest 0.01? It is -0.06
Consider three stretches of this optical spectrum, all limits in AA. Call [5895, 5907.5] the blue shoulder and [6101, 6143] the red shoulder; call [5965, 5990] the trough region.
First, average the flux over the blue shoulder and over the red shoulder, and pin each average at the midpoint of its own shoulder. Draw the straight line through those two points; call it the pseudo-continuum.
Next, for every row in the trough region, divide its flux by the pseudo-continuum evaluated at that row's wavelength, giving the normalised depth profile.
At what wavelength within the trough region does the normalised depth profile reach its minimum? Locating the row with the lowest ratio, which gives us 5984.85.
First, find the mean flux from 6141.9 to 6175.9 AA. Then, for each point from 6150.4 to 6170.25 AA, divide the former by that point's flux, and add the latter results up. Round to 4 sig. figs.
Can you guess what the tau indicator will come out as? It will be 14.18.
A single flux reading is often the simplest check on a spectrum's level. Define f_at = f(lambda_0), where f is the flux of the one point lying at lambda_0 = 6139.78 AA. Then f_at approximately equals 11.3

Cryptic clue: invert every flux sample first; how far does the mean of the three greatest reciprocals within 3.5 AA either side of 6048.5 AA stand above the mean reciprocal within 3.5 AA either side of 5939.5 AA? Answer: -0.008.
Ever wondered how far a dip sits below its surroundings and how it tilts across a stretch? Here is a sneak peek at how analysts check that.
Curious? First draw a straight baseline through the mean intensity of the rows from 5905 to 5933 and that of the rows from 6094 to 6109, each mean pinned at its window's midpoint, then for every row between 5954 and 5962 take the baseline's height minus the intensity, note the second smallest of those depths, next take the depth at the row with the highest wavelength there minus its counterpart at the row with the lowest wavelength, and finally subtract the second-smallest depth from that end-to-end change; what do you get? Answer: -0.2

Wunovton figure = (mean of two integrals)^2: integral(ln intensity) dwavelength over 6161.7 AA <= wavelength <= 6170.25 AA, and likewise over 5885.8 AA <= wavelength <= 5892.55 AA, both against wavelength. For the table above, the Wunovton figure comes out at 341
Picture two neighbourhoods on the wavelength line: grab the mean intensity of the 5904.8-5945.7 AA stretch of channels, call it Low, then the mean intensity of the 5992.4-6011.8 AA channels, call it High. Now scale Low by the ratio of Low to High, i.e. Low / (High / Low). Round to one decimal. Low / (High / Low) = 10.8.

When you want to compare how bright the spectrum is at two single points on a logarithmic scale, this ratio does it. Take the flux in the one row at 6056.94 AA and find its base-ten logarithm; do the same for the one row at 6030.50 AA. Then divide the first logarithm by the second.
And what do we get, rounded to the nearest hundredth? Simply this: 1.00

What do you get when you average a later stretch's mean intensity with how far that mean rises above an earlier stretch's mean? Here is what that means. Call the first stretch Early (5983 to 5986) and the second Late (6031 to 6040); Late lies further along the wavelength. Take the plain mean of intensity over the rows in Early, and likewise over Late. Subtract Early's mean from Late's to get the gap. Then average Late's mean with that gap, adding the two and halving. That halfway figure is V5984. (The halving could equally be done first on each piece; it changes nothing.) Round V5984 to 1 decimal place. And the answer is 6.6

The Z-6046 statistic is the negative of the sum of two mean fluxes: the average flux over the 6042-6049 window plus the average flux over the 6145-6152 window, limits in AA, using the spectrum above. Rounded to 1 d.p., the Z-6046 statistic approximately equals -24.0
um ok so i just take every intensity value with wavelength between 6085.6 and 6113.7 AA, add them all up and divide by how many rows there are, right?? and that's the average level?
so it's 11.96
